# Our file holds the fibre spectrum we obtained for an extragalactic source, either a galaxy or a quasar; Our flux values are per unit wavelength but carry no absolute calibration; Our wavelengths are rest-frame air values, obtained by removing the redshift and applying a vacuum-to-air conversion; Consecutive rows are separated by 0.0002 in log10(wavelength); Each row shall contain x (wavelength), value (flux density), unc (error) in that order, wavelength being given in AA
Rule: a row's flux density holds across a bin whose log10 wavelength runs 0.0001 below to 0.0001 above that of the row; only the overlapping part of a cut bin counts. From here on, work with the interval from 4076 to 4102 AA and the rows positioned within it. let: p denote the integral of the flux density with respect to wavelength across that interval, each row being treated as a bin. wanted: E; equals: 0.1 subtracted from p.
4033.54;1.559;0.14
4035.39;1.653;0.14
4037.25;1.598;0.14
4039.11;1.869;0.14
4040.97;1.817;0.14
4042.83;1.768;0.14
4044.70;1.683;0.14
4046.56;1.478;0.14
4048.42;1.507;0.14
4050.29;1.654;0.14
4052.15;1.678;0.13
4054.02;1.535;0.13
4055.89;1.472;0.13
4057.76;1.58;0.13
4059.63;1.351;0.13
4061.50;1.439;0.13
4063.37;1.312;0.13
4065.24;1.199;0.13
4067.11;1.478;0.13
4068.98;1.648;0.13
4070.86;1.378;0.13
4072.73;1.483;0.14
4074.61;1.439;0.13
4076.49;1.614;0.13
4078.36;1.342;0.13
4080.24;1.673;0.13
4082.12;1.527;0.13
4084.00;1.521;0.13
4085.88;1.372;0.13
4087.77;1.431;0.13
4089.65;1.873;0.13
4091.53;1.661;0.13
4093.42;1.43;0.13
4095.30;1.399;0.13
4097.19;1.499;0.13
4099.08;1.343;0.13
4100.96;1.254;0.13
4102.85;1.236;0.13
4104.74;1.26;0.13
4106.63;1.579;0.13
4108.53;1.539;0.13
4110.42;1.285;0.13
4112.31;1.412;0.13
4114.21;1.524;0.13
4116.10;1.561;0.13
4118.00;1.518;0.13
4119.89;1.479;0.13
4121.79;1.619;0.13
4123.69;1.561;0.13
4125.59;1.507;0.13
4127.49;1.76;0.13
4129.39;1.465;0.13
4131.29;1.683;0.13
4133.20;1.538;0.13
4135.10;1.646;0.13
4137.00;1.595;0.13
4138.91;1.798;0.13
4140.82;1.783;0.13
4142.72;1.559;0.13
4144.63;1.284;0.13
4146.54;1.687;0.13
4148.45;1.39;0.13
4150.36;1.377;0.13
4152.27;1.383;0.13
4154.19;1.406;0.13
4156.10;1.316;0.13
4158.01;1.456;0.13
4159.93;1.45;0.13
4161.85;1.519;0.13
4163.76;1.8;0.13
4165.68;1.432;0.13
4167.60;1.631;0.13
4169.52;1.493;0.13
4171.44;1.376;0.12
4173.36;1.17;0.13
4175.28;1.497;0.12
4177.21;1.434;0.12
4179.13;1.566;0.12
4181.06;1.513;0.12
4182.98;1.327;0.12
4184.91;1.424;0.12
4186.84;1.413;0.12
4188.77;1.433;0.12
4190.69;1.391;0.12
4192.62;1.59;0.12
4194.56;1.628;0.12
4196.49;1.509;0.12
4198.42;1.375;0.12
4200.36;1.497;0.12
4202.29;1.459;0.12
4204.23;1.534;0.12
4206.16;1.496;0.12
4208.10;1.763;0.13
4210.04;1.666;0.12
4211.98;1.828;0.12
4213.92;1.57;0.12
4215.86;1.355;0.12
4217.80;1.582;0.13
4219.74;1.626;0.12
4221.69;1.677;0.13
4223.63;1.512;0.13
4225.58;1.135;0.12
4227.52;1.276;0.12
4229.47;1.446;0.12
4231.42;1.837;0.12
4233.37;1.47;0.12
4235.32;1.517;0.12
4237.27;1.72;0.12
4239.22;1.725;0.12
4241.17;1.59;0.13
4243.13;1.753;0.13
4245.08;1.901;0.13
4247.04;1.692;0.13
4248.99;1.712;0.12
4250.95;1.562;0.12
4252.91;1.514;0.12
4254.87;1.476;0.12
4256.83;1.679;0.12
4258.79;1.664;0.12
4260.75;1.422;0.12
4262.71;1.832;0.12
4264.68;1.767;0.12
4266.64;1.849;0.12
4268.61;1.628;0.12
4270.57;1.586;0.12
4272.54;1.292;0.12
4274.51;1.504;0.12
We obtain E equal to 39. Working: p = 39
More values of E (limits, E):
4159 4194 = 51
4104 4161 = 86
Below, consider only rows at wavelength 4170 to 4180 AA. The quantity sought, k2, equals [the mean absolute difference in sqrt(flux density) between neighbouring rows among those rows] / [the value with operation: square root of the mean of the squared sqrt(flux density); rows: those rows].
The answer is 0.066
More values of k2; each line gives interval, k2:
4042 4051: 0.036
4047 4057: 0.030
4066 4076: 0.049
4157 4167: 0.058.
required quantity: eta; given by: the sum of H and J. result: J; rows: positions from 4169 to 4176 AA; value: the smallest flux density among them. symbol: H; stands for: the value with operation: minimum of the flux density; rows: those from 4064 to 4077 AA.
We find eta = 2.37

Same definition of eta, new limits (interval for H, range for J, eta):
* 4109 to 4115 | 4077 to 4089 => 2.63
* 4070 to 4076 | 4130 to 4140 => 2.92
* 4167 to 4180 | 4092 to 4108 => 2.41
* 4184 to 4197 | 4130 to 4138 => 2.93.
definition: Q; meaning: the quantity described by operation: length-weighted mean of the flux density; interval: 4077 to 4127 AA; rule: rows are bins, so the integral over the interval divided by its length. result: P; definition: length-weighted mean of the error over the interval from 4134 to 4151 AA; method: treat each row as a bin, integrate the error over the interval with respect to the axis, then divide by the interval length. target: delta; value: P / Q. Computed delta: 0.088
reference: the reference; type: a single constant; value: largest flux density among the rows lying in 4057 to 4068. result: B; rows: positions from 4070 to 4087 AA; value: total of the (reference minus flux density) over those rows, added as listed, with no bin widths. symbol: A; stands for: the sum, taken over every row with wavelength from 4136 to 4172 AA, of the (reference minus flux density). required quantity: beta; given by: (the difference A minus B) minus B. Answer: -0.5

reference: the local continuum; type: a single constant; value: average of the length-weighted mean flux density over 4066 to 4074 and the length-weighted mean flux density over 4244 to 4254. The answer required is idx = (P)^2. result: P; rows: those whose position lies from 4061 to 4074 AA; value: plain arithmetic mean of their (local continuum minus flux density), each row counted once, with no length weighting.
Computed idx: 0.026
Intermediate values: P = 0.16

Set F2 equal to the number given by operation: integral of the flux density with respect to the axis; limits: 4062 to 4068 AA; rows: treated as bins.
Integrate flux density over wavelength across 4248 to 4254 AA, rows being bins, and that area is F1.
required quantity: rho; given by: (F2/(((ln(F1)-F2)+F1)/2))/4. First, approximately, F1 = 9.6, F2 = 8.0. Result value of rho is 1.1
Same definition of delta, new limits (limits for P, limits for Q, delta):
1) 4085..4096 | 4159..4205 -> 0.088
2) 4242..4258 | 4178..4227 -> 0.082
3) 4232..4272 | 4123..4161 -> 0.080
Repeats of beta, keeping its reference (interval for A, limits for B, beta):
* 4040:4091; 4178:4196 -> -0.5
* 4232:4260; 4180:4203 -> -3.7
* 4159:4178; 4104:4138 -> -0.8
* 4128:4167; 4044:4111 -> -6.4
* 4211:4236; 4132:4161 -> -1.4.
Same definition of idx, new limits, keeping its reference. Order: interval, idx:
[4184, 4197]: 0.009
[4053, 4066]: 0.029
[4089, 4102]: 0.008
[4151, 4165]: 0.011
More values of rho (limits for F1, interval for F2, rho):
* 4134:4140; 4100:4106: 0.8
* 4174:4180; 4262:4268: 21.1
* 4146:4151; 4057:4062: 1.7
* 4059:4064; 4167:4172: 2.9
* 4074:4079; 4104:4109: 1.7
